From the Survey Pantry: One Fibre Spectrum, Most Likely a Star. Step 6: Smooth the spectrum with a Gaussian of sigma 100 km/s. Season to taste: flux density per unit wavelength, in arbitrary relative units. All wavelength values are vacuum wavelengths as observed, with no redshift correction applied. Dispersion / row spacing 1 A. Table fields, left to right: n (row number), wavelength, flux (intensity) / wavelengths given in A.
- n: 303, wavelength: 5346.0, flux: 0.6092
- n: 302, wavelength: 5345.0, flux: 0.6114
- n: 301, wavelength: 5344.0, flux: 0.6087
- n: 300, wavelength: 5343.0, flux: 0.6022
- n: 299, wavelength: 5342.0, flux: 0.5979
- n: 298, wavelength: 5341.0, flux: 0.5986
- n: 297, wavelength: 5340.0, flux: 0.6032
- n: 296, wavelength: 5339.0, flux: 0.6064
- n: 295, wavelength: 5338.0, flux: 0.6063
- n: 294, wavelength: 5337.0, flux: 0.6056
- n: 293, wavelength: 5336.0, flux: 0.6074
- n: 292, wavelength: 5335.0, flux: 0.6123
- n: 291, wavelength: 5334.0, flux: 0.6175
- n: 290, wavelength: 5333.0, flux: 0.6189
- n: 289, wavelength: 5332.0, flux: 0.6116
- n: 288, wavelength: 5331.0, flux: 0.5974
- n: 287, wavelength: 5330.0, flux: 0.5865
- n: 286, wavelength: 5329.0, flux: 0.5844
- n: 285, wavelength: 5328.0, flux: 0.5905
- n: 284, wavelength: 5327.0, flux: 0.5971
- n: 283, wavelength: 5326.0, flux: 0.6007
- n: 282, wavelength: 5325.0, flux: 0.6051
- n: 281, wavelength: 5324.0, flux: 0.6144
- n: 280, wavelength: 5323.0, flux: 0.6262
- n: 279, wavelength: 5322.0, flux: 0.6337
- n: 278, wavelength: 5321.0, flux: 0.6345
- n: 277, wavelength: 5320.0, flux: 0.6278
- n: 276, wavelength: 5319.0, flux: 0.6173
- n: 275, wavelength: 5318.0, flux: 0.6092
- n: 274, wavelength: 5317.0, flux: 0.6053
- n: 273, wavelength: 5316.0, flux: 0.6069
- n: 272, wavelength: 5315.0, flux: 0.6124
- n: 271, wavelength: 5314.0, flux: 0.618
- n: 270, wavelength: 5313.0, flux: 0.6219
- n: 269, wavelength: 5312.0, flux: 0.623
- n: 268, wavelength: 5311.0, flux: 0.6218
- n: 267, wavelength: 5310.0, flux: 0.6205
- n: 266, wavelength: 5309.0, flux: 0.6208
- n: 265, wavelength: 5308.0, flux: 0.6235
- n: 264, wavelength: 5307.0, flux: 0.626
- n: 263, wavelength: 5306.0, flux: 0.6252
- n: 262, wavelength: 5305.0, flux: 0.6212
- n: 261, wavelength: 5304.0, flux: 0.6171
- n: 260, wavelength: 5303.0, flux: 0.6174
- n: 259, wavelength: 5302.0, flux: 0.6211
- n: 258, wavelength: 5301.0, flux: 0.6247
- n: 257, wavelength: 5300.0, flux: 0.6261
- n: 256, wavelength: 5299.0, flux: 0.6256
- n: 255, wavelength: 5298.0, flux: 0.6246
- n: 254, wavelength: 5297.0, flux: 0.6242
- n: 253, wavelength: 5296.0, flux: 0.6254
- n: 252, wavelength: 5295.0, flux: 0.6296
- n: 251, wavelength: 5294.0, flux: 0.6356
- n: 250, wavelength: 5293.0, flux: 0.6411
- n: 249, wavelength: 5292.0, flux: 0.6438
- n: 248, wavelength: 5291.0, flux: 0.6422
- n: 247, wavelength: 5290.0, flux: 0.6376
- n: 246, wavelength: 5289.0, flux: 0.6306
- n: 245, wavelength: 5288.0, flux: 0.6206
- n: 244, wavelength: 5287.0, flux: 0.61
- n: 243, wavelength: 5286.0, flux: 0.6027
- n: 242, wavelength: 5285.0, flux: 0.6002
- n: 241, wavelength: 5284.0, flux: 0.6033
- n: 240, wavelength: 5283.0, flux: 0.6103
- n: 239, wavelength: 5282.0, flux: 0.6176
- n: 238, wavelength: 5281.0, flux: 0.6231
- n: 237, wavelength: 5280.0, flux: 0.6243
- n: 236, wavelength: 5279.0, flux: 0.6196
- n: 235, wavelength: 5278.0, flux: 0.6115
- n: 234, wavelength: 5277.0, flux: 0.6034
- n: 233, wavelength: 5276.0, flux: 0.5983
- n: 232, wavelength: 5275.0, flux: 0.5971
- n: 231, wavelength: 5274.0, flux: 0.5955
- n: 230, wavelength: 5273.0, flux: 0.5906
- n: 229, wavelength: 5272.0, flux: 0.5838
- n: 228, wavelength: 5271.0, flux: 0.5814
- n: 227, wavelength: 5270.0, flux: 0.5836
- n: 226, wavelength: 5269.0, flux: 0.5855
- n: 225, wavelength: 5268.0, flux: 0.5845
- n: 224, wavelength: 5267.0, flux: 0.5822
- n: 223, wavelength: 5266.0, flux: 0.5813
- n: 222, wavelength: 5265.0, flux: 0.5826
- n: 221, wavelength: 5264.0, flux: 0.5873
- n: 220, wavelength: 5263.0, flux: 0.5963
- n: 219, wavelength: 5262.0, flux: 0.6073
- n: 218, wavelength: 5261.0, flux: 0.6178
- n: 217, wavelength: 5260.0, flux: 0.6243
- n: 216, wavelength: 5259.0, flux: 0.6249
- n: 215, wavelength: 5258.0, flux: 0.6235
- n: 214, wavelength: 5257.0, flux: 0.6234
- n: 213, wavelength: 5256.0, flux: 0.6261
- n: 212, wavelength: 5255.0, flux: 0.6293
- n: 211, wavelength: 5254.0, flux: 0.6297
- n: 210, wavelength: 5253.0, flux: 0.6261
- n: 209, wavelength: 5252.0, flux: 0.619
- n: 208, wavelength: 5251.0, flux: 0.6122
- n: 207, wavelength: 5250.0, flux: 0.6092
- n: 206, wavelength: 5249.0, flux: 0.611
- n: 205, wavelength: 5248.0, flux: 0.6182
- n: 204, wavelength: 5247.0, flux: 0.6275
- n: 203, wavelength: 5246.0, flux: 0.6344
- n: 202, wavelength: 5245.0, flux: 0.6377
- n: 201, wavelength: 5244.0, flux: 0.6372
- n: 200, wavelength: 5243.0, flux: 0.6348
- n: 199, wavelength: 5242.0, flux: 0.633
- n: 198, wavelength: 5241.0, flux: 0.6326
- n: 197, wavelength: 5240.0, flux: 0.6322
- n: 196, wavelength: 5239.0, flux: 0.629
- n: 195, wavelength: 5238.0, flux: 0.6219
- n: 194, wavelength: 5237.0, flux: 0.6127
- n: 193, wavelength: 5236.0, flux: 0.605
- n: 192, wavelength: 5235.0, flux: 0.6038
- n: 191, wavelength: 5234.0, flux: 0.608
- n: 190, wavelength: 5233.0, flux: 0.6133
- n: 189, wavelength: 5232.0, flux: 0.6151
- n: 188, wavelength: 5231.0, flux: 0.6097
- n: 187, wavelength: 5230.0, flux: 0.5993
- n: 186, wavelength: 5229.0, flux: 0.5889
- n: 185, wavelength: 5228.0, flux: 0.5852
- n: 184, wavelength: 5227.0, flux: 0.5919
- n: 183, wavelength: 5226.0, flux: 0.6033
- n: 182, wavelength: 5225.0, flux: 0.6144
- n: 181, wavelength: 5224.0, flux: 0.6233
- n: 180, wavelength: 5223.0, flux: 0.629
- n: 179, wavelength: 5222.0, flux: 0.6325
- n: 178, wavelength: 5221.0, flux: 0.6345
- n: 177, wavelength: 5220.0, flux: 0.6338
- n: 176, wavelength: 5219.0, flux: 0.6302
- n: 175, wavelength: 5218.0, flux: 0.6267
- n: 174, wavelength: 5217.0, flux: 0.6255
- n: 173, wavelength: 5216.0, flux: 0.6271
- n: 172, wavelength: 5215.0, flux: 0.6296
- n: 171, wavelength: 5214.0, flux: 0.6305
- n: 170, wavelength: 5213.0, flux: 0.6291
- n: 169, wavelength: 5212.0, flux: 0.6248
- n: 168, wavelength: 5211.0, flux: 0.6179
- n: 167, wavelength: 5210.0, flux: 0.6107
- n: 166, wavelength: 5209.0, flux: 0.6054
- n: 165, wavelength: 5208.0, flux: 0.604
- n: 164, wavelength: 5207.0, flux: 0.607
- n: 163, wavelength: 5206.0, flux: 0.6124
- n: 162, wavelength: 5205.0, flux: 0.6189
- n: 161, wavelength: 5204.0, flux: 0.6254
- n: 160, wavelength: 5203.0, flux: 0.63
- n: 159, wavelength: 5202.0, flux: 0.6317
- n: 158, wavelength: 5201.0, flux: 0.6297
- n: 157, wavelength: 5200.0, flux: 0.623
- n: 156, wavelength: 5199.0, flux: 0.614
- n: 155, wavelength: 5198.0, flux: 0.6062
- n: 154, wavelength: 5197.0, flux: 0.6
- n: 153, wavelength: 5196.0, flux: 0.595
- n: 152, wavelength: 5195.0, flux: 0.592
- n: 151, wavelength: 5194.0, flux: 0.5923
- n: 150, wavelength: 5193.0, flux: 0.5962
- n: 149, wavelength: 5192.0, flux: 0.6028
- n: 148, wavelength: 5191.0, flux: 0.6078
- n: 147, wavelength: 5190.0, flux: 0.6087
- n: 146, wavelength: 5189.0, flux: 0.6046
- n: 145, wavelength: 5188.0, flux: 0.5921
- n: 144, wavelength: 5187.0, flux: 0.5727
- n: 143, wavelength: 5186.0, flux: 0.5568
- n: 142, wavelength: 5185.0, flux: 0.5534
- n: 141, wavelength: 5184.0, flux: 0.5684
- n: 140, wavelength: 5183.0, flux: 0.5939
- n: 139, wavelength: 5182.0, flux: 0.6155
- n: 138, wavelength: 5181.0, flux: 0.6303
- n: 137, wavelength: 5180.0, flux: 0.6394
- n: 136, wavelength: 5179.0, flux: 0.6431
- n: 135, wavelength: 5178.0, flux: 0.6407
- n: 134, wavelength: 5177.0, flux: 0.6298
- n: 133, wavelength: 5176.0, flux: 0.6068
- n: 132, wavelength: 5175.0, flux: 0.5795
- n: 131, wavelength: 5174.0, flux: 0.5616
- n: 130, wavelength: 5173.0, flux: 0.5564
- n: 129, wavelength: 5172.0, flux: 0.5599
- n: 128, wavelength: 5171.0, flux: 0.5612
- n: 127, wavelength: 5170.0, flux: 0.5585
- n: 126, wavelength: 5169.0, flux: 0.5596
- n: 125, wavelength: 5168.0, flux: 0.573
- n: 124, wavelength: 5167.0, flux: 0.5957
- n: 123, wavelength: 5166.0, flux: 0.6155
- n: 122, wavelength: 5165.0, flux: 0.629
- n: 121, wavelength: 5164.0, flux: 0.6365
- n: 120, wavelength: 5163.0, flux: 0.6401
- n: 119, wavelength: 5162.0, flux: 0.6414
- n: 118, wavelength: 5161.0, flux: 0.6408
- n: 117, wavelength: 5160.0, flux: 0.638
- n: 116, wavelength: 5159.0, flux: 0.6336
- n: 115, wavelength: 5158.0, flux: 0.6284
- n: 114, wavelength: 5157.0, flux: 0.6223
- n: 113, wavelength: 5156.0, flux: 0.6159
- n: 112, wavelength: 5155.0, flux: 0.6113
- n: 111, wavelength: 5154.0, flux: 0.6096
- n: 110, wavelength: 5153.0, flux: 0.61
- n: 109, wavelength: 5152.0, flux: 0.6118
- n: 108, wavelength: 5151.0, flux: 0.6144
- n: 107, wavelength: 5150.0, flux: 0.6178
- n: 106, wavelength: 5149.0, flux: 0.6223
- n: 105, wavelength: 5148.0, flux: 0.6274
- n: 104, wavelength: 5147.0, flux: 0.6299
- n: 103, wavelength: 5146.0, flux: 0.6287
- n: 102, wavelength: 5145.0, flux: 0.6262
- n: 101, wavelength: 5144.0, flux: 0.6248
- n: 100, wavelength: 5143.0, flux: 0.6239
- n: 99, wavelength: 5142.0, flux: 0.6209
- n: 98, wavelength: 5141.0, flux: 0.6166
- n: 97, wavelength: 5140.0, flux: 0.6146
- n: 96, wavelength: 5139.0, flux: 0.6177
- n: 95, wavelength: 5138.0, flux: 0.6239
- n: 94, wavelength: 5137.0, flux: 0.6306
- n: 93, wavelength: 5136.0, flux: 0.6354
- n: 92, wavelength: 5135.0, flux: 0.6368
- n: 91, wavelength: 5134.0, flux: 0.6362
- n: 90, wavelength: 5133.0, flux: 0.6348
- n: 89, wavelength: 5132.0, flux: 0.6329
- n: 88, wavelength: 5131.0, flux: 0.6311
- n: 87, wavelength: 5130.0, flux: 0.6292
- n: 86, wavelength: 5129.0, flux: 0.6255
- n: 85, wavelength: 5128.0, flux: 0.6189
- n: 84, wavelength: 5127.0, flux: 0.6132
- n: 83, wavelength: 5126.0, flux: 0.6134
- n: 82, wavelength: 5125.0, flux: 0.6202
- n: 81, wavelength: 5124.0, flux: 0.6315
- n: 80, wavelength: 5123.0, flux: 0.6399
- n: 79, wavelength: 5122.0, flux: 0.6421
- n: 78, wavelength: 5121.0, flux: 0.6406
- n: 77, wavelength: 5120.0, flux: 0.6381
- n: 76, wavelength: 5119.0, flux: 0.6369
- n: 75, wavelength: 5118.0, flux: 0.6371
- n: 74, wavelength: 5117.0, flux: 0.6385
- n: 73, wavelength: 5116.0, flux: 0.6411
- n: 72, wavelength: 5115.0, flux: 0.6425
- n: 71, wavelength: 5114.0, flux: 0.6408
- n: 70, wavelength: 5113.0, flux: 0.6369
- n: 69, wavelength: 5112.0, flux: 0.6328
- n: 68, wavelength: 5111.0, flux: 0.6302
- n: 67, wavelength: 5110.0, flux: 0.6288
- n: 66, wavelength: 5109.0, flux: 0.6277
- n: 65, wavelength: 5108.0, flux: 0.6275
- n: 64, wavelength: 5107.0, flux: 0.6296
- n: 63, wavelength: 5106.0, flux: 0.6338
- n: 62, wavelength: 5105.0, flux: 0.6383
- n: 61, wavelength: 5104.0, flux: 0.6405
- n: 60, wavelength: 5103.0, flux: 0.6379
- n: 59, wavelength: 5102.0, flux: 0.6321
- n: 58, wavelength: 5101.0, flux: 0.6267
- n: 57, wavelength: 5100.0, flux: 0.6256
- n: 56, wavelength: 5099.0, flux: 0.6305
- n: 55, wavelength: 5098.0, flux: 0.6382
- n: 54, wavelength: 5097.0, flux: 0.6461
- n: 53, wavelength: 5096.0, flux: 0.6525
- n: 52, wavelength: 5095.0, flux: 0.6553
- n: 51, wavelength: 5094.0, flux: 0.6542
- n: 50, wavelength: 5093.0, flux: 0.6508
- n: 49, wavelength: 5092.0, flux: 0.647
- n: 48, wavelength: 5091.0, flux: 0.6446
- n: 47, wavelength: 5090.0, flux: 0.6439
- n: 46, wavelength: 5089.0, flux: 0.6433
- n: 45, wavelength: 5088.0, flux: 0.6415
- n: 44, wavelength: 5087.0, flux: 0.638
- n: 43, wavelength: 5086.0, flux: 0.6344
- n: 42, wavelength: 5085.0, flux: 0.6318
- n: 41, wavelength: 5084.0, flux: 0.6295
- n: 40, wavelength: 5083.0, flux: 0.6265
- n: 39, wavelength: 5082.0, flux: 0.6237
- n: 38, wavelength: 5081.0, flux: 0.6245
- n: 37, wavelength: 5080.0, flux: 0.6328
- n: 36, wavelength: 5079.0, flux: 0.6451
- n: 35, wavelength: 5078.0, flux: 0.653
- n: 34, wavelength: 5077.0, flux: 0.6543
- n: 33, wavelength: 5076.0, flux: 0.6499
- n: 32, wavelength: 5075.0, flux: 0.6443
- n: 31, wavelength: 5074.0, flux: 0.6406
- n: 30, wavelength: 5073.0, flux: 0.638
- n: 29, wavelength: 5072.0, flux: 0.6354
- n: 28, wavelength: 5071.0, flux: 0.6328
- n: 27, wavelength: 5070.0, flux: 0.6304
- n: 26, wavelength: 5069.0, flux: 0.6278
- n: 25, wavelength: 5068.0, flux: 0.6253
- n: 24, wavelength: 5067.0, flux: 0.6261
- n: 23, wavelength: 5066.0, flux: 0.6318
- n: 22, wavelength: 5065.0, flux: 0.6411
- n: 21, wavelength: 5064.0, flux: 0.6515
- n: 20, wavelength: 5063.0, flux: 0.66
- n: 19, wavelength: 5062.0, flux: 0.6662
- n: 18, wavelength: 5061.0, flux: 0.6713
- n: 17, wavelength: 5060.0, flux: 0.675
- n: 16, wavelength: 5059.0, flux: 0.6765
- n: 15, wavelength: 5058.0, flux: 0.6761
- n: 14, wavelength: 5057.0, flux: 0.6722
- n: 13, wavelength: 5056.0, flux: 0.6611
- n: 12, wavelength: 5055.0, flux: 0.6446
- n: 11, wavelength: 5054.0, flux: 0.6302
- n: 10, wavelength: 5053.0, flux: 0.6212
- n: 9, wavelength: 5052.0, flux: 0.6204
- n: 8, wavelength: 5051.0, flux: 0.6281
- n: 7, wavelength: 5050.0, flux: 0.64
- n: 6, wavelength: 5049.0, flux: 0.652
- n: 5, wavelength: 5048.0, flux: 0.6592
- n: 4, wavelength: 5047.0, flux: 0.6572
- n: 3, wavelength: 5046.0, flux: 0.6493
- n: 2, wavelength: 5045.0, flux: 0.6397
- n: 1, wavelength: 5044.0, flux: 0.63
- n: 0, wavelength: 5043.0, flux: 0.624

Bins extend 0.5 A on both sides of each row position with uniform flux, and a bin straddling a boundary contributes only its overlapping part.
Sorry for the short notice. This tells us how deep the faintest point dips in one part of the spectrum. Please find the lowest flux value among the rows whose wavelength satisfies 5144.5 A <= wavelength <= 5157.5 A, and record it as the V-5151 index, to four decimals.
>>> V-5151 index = 0.6096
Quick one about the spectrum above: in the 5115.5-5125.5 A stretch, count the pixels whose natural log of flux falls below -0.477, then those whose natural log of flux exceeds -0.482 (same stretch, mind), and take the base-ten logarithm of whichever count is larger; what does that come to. 1.0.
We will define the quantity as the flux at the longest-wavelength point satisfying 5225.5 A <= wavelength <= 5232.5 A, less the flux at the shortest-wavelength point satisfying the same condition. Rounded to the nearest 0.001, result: 0.012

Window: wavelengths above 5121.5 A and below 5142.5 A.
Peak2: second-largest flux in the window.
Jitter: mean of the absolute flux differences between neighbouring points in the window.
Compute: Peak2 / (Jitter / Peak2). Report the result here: 101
